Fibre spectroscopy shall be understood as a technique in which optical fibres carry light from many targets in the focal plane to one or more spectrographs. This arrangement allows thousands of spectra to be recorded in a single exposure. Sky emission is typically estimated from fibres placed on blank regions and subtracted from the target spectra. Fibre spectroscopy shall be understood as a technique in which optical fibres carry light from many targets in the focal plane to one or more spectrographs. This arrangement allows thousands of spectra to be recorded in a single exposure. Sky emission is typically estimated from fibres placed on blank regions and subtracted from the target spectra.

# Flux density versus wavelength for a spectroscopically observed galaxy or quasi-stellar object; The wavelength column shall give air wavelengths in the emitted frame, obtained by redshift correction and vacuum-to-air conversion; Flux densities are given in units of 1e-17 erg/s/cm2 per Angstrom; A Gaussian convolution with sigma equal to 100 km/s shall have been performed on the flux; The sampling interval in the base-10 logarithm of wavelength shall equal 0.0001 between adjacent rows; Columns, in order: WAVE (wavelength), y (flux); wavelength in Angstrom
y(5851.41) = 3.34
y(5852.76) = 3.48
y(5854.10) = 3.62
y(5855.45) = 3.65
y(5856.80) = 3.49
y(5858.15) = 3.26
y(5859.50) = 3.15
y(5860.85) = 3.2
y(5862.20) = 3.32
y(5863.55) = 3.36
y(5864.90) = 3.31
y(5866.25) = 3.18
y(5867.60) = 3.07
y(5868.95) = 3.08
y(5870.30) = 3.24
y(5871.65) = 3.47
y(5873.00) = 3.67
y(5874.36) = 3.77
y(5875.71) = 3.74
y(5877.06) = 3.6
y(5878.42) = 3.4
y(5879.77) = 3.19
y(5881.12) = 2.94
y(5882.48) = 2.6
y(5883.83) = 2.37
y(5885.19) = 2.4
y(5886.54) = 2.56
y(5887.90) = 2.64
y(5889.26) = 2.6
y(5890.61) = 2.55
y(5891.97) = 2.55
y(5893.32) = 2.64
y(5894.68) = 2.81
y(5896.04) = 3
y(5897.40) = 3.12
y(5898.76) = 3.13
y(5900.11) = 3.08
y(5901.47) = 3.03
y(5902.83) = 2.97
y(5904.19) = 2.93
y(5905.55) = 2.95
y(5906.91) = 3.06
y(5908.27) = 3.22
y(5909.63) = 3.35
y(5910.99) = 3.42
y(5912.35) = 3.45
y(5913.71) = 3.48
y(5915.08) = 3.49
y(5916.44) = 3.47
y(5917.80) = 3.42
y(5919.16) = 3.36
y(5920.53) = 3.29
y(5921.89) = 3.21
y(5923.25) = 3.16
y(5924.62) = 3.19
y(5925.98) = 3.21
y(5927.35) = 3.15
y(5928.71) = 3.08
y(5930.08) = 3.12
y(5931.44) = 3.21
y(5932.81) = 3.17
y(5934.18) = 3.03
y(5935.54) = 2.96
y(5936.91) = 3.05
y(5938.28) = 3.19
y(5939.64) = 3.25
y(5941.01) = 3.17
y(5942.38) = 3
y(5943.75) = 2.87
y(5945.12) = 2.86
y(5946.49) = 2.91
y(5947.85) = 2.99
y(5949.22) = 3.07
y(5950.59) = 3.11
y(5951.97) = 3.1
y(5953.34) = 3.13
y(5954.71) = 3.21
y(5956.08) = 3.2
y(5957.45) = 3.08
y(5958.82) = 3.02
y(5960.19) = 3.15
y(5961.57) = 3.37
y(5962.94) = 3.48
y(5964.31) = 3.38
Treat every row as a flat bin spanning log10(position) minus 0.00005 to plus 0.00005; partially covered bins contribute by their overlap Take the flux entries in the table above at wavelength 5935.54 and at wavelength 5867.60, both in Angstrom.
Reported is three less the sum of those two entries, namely -3.03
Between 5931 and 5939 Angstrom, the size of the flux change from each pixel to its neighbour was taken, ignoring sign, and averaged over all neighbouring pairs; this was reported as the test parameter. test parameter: 0.10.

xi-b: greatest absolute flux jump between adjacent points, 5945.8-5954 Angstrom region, 0.080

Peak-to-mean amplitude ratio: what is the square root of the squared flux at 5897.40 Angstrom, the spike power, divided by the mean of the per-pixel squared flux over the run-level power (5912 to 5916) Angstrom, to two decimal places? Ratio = 0.90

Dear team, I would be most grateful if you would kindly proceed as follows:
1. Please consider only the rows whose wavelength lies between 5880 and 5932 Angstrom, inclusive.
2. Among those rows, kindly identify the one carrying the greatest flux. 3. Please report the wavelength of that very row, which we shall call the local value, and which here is 5915.08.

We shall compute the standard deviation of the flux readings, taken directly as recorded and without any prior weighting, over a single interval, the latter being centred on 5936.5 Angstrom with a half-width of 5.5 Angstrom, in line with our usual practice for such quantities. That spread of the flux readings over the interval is 0.10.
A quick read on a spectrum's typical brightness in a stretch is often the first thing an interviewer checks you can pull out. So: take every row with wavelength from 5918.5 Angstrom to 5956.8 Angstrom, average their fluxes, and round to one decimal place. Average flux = 3.1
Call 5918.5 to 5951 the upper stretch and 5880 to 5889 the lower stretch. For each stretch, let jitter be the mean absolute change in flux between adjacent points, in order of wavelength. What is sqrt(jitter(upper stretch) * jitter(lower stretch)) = 0.11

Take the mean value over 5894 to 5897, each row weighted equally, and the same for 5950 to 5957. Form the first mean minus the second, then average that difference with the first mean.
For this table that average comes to 1.3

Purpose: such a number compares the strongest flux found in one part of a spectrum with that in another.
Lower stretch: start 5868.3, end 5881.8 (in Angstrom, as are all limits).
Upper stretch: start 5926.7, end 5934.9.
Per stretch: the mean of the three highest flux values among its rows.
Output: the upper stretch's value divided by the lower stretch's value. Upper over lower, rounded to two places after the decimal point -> 0.85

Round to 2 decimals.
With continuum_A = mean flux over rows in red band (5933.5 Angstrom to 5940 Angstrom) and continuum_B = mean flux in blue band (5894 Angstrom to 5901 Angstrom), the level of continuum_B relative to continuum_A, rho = 0.98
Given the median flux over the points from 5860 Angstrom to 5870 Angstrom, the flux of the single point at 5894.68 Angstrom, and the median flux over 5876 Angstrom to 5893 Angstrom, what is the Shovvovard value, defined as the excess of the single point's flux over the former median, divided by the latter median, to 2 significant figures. -0.15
